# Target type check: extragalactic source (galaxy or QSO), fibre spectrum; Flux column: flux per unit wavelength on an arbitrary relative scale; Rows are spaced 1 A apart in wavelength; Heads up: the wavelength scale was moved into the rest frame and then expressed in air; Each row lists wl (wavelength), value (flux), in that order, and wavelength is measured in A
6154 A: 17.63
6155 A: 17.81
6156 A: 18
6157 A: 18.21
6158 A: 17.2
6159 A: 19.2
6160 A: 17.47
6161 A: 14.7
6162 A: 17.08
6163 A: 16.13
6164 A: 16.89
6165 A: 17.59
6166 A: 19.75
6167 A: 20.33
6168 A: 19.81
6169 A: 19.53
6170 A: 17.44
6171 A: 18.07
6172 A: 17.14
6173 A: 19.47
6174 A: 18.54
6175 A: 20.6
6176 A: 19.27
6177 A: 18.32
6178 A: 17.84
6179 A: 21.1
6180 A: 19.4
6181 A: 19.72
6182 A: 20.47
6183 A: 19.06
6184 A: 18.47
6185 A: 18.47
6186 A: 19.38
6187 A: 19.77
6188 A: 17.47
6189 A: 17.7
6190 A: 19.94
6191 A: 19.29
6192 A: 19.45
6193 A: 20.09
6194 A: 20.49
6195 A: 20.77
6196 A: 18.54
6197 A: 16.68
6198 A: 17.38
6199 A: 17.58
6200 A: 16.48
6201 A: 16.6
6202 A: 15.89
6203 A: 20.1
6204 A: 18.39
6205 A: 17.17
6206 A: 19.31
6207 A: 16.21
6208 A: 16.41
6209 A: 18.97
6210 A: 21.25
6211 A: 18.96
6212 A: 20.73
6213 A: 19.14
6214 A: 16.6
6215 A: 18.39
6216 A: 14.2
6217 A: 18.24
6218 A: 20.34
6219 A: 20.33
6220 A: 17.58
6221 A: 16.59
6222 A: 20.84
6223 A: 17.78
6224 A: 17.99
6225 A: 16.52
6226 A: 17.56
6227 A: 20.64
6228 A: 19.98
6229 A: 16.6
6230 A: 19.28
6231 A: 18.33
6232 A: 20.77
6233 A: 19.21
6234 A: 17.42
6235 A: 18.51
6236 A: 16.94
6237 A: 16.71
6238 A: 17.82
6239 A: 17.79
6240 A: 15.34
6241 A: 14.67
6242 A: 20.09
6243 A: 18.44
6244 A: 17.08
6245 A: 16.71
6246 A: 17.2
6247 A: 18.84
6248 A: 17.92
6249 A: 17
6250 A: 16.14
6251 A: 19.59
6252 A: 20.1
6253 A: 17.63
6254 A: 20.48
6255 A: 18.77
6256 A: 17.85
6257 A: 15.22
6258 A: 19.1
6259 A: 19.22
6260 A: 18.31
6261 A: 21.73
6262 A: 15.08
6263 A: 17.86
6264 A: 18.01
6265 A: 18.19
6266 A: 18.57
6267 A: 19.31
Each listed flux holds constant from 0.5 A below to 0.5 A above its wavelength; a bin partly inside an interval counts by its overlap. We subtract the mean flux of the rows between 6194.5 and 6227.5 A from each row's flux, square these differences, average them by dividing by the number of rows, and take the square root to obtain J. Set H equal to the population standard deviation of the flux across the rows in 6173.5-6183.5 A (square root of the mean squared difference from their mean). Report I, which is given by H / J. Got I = 0.58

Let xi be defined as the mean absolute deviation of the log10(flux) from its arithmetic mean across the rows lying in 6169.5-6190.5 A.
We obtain 0.022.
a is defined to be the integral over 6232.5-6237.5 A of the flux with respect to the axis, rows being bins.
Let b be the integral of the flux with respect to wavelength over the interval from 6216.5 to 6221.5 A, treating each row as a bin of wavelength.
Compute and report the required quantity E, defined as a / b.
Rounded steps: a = 89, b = 93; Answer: 0.95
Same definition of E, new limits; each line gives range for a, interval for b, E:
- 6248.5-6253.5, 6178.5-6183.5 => 0.91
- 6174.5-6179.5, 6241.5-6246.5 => 1.09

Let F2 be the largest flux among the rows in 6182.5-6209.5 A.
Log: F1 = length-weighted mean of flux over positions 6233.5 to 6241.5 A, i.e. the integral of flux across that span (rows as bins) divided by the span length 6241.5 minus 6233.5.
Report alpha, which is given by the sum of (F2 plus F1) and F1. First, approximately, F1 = 16.9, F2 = 20.77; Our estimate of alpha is 54.6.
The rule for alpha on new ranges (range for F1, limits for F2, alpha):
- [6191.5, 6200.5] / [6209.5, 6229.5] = 58.5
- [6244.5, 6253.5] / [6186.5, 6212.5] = 57.1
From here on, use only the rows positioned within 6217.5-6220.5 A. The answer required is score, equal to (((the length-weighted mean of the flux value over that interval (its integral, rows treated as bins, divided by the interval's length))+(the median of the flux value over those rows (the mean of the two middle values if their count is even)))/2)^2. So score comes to 395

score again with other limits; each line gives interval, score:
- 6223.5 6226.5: 305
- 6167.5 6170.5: 370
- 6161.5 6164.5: 282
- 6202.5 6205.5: 341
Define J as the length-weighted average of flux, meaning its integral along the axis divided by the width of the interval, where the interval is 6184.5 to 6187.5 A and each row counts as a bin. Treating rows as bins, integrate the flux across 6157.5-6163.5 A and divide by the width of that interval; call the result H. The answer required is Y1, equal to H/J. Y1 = 0.88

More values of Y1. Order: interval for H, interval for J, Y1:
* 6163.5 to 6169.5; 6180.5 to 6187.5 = 0.98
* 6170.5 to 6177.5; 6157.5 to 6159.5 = 1.03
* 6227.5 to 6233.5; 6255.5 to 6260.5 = 1.06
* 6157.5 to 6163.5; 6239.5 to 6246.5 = 0.99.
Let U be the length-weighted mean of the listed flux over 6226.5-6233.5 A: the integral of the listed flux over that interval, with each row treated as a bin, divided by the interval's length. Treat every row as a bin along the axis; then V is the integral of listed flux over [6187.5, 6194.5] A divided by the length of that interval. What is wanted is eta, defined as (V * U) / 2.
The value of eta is 185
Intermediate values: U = 19.3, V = 19.2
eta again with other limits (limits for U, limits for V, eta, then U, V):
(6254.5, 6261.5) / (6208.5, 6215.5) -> 178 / 18.6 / 19.1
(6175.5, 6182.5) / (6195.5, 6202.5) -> 165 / 19.4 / 17.0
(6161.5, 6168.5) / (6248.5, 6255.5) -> 169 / 18.2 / 18.5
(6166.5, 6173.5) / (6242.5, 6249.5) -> 166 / 18.8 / 17.6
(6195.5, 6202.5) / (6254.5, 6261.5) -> 158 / 17.0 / 18.6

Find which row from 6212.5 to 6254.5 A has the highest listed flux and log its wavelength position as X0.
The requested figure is 6222 A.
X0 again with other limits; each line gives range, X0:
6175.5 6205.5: 6179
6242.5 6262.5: 6261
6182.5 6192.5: 6190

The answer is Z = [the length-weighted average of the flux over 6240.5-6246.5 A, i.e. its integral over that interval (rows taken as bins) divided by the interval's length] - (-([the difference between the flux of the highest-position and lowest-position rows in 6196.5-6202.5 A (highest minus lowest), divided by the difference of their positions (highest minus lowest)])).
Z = 17.2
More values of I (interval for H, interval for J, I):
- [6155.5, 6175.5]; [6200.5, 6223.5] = 0.80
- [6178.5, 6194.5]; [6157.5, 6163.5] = 0.70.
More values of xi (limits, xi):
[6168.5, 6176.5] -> 0.022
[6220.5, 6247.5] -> 0.030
